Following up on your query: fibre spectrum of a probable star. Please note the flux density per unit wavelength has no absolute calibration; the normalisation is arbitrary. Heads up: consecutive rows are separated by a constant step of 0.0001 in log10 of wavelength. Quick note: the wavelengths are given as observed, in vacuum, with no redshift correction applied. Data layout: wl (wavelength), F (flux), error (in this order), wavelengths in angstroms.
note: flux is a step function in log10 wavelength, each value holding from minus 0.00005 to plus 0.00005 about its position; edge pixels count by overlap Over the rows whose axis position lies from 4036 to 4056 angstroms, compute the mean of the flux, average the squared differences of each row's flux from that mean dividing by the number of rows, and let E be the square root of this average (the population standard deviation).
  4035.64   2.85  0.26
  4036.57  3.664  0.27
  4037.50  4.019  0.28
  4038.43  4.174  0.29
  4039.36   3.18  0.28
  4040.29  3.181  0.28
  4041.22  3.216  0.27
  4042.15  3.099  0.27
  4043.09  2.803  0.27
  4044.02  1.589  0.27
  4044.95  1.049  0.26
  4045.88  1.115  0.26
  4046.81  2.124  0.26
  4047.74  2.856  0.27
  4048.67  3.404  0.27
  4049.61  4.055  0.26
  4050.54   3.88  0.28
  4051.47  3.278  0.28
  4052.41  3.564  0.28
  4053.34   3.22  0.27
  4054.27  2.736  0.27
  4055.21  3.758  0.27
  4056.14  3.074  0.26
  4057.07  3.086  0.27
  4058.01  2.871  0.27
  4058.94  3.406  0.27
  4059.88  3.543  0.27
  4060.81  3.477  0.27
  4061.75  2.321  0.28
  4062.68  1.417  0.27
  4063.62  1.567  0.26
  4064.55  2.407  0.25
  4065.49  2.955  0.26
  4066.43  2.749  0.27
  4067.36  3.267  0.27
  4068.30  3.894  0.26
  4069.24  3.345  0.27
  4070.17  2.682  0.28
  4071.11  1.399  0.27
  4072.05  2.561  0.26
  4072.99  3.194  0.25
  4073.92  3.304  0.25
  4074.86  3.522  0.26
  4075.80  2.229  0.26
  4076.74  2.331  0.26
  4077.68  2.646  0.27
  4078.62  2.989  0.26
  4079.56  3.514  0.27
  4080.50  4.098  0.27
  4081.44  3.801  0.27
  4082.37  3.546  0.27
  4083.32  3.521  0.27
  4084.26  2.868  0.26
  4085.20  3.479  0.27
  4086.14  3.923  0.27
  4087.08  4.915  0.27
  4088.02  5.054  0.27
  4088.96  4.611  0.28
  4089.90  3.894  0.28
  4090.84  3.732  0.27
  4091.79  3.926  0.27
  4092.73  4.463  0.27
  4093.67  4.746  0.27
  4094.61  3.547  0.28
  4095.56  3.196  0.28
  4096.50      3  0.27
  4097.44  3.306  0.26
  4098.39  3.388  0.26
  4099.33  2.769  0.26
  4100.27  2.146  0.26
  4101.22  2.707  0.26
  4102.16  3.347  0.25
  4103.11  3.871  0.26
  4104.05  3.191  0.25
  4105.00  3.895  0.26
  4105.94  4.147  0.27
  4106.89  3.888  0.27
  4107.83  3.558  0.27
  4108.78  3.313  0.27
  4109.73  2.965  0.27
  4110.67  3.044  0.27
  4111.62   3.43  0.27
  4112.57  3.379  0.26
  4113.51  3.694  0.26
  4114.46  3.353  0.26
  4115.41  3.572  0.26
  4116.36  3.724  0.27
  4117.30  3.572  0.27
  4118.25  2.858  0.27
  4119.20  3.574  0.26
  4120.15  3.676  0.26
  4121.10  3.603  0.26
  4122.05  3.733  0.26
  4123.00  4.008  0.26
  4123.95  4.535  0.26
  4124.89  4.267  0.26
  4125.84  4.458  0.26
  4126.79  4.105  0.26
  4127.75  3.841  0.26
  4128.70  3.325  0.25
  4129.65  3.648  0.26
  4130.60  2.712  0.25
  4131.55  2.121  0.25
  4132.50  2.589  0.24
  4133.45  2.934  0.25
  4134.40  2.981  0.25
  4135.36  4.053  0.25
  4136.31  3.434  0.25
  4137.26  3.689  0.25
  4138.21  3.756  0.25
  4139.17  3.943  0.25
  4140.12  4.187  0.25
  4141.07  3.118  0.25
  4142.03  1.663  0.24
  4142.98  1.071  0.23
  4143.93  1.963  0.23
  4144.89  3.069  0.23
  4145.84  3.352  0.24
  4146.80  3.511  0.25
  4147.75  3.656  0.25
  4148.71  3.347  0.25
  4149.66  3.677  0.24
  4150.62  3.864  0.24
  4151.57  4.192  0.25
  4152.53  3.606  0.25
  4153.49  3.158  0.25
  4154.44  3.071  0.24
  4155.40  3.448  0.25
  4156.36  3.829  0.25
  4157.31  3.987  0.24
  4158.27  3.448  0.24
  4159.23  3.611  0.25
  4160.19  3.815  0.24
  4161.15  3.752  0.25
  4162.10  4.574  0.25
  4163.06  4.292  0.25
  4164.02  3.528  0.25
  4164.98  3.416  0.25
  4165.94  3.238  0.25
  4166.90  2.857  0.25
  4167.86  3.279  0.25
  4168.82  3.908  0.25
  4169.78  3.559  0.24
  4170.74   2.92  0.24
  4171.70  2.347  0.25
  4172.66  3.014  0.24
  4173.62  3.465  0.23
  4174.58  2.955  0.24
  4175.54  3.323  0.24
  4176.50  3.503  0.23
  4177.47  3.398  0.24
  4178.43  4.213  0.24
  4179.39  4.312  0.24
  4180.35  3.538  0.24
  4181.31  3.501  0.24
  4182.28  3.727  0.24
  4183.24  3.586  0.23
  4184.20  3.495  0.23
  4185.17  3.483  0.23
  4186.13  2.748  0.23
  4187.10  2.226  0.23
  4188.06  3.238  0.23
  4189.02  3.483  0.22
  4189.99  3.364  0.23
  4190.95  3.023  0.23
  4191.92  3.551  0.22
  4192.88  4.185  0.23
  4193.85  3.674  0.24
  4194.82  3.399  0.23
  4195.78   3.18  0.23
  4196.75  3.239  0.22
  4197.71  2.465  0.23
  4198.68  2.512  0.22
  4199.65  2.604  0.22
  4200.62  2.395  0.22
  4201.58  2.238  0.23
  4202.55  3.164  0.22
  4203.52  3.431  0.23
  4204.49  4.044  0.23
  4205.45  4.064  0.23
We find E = 0.88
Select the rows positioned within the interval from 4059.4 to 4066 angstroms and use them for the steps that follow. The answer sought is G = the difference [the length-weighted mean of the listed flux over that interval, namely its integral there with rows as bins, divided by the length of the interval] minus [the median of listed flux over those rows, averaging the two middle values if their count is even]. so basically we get 0.12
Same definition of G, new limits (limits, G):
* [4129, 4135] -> 0.05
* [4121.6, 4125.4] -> 0.01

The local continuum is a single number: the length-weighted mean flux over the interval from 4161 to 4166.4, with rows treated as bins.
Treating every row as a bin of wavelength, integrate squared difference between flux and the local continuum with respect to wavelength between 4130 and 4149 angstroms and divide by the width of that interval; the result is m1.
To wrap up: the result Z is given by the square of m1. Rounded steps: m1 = 1.22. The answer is 1.49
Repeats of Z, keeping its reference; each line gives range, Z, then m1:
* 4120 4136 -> 0.27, 0.52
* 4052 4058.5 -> 0.25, 0.50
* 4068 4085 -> 0.93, 0.96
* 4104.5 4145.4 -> 0.45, 0.67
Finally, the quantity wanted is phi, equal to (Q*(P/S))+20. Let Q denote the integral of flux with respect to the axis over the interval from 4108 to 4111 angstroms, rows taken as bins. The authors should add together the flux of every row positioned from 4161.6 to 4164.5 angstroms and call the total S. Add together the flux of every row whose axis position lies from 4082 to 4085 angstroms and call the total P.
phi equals 27.6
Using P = 9.9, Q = 9.5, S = 12.4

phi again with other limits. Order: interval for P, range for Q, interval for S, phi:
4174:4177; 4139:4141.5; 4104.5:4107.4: 27.7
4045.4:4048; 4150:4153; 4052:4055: 27.4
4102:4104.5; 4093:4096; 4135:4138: 30.8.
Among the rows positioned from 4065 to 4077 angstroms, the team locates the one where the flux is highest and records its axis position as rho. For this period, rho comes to 4068.30 angstroms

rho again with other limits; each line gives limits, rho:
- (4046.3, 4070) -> 4049.61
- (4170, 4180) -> 4179.39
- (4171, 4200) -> 4179.39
